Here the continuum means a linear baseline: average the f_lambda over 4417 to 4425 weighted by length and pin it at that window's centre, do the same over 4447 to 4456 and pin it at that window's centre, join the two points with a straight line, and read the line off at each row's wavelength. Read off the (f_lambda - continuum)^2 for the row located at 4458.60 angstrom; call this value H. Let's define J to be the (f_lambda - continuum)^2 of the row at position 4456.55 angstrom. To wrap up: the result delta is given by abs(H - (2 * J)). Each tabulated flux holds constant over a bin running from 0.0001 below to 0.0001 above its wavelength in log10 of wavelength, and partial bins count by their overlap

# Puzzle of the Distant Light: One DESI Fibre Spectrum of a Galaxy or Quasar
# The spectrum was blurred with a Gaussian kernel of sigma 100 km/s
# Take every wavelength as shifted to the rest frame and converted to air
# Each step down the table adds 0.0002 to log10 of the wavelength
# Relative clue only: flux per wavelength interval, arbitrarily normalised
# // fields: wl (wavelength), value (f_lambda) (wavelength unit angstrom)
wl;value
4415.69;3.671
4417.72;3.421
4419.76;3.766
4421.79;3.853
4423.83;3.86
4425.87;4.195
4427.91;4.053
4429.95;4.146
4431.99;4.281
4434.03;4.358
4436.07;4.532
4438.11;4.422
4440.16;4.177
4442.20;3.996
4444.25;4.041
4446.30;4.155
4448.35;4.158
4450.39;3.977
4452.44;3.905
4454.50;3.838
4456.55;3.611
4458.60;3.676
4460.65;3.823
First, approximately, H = 0.11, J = 0.15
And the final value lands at 0.18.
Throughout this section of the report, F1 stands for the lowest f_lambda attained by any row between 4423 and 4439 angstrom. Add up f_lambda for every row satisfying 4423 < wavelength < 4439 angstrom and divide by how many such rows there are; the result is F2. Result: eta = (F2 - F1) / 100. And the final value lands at 0.0037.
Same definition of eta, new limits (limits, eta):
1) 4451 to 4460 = 0.0015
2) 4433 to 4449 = 0.0023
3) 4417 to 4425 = 0.0030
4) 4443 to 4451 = 0.0011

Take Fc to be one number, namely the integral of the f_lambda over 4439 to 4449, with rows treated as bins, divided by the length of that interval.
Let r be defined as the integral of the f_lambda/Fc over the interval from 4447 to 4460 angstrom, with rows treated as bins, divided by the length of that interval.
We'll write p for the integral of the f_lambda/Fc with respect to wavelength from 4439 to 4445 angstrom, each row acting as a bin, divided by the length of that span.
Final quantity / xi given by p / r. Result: 1.05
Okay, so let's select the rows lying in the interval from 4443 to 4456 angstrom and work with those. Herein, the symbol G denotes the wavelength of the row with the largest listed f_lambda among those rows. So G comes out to 4448.35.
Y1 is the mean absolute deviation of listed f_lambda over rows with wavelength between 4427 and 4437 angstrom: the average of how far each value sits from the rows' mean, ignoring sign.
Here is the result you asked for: 0.14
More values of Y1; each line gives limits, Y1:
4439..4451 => 0.08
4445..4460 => 0.17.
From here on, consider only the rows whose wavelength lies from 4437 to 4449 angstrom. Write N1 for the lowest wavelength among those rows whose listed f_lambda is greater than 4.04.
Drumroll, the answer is 4438.11 angstrom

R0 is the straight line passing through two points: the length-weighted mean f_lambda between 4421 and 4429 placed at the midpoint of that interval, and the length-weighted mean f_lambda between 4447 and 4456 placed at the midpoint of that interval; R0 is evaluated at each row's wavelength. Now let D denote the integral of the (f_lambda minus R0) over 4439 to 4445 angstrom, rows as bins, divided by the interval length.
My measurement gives 0.11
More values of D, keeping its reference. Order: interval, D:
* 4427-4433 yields 0.18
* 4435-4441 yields 0.41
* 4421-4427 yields -0.02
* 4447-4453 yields 0.07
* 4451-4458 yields -0.16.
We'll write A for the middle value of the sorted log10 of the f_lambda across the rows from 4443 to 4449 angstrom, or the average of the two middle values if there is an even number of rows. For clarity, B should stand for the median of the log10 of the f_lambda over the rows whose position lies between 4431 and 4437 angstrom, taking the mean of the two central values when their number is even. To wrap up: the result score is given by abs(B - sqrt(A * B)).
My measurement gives 0.0104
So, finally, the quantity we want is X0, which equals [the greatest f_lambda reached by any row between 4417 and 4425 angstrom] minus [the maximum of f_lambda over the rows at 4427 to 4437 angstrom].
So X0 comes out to -0.67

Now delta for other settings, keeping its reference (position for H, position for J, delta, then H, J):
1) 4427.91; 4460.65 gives 0.01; 0.07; 0.04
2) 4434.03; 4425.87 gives 0.08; 0.27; 0.17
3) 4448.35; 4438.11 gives 0.58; 0.05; 0.31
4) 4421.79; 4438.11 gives 0.61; 0.01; 0.31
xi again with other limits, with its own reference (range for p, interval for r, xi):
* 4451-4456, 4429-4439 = 0.88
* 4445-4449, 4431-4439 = 0.94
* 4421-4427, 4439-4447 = 0.97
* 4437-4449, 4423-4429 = 1.03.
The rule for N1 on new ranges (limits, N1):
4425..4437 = 4425.87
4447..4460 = 4448.35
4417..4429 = 4425.87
